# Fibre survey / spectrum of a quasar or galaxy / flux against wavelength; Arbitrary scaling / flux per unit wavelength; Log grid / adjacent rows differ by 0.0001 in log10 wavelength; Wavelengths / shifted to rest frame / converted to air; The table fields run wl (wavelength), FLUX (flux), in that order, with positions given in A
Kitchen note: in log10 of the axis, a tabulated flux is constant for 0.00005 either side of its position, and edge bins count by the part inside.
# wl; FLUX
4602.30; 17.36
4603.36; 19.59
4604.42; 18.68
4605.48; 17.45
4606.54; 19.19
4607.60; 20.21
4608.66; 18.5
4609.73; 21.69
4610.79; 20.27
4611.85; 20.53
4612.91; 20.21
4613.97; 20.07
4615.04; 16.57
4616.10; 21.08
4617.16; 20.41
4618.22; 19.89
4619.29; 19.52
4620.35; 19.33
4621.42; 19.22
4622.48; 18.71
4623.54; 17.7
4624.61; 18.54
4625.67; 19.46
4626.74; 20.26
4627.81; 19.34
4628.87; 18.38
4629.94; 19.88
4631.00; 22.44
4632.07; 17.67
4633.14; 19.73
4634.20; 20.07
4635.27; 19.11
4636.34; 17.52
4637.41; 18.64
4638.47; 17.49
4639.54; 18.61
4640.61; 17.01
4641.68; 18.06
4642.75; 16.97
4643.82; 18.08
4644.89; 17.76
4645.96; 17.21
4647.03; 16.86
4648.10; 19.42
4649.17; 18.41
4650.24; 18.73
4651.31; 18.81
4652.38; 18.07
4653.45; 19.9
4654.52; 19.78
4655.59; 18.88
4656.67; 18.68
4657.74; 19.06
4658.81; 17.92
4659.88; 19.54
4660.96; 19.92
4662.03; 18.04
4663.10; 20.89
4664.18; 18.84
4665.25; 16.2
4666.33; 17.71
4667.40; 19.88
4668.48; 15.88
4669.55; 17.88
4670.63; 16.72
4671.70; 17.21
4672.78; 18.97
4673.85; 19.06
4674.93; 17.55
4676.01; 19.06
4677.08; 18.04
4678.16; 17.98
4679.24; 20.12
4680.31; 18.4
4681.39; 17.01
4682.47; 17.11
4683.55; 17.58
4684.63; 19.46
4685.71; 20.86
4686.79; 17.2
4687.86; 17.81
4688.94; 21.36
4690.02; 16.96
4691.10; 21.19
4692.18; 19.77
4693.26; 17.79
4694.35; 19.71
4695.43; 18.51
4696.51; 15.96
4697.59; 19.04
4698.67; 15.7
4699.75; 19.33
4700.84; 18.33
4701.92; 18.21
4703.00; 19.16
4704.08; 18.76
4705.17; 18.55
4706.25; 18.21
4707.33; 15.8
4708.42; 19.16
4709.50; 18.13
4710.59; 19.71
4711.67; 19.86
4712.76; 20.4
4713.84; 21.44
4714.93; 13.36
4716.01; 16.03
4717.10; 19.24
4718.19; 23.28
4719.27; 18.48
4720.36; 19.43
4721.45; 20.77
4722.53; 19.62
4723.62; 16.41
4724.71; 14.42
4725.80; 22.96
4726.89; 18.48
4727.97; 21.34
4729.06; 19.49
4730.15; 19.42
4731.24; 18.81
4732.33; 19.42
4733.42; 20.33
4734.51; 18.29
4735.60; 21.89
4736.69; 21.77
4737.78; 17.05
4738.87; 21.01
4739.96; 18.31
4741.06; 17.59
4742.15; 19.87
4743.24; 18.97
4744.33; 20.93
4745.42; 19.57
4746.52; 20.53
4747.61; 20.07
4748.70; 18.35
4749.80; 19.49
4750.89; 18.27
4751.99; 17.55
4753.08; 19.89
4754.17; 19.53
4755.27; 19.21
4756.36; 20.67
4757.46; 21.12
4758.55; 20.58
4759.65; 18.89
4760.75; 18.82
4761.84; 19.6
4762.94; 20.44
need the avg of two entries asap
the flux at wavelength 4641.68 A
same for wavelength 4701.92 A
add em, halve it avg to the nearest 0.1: 18.1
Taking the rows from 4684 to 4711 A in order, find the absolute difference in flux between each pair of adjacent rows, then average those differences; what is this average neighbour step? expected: 2.02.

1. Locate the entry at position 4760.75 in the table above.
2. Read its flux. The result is 18.82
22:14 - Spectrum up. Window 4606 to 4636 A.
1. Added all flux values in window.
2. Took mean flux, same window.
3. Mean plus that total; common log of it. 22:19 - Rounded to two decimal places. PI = 2.75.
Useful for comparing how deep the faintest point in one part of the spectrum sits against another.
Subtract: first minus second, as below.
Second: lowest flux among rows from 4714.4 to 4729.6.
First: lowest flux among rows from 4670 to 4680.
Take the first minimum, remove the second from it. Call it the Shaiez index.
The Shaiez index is 3.4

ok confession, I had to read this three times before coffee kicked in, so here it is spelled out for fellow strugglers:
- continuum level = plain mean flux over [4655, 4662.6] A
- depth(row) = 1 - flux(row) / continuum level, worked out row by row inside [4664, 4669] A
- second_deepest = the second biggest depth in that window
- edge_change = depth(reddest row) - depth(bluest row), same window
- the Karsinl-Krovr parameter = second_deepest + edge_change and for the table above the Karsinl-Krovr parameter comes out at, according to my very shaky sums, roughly 0.30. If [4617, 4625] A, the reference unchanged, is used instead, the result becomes 0.12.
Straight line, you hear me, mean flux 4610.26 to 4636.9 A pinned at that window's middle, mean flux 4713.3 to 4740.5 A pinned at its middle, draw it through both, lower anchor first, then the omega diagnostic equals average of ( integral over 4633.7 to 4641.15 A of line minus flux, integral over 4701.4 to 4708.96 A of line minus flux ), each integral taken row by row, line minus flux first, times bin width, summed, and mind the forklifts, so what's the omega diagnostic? 7.8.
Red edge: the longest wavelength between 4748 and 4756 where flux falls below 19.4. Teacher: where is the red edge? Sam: 4755.27 A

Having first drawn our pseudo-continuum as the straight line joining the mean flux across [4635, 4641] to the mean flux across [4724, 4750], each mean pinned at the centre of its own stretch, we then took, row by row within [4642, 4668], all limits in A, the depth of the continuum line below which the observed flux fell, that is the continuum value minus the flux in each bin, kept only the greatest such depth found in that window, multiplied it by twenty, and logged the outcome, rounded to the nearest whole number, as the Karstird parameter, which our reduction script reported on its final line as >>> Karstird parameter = 45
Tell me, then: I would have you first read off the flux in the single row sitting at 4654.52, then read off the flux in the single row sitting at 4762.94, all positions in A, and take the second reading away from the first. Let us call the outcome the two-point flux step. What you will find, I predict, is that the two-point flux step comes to -0.7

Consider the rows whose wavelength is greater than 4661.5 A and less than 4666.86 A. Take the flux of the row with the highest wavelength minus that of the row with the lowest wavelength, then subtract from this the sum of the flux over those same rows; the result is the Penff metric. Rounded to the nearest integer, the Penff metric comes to -92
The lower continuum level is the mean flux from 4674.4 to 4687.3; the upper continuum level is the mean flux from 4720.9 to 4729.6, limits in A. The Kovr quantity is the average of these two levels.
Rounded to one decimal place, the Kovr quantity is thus 18.8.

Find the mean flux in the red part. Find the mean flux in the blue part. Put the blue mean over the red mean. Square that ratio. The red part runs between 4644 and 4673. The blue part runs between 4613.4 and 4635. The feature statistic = 1.11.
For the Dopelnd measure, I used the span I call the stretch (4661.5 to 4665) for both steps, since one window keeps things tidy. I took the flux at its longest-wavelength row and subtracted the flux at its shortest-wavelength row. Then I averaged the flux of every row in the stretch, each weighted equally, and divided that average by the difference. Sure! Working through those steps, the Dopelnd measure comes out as 24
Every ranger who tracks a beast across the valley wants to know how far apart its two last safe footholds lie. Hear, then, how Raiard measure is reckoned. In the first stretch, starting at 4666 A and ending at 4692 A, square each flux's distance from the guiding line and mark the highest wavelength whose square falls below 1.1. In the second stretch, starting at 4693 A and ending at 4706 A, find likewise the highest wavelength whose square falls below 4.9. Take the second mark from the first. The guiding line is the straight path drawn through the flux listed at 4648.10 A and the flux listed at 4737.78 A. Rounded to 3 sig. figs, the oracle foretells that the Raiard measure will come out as -17.3 A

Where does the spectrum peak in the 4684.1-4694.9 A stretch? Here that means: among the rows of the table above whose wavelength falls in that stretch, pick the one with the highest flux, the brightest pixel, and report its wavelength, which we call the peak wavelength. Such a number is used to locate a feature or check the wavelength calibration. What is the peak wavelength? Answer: 4688.94 A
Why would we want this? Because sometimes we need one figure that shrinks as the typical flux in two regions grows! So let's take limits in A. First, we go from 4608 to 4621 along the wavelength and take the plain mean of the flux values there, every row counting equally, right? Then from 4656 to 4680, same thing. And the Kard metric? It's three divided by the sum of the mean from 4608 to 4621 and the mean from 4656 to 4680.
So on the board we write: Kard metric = 0.0784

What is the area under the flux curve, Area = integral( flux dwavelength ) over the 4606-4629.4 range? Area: 456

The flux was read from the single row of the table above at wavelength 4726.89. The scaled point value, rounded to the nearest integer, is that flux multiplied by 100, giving 1848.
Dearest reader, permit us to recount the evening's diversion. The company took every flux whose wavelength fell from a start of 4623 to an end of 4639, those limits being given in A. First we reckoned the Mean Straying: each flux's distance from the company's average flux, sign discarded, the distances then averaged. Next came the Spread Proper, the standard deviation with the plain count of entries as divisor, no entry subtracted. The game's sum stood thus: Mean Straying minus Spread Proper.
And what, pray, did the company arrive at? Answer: -0.267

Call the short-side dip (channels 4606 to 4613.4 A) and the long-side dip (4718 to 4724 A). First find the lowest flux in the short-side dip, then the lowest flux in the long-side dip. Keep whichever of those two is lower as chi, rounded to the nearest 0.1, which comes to 16.4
